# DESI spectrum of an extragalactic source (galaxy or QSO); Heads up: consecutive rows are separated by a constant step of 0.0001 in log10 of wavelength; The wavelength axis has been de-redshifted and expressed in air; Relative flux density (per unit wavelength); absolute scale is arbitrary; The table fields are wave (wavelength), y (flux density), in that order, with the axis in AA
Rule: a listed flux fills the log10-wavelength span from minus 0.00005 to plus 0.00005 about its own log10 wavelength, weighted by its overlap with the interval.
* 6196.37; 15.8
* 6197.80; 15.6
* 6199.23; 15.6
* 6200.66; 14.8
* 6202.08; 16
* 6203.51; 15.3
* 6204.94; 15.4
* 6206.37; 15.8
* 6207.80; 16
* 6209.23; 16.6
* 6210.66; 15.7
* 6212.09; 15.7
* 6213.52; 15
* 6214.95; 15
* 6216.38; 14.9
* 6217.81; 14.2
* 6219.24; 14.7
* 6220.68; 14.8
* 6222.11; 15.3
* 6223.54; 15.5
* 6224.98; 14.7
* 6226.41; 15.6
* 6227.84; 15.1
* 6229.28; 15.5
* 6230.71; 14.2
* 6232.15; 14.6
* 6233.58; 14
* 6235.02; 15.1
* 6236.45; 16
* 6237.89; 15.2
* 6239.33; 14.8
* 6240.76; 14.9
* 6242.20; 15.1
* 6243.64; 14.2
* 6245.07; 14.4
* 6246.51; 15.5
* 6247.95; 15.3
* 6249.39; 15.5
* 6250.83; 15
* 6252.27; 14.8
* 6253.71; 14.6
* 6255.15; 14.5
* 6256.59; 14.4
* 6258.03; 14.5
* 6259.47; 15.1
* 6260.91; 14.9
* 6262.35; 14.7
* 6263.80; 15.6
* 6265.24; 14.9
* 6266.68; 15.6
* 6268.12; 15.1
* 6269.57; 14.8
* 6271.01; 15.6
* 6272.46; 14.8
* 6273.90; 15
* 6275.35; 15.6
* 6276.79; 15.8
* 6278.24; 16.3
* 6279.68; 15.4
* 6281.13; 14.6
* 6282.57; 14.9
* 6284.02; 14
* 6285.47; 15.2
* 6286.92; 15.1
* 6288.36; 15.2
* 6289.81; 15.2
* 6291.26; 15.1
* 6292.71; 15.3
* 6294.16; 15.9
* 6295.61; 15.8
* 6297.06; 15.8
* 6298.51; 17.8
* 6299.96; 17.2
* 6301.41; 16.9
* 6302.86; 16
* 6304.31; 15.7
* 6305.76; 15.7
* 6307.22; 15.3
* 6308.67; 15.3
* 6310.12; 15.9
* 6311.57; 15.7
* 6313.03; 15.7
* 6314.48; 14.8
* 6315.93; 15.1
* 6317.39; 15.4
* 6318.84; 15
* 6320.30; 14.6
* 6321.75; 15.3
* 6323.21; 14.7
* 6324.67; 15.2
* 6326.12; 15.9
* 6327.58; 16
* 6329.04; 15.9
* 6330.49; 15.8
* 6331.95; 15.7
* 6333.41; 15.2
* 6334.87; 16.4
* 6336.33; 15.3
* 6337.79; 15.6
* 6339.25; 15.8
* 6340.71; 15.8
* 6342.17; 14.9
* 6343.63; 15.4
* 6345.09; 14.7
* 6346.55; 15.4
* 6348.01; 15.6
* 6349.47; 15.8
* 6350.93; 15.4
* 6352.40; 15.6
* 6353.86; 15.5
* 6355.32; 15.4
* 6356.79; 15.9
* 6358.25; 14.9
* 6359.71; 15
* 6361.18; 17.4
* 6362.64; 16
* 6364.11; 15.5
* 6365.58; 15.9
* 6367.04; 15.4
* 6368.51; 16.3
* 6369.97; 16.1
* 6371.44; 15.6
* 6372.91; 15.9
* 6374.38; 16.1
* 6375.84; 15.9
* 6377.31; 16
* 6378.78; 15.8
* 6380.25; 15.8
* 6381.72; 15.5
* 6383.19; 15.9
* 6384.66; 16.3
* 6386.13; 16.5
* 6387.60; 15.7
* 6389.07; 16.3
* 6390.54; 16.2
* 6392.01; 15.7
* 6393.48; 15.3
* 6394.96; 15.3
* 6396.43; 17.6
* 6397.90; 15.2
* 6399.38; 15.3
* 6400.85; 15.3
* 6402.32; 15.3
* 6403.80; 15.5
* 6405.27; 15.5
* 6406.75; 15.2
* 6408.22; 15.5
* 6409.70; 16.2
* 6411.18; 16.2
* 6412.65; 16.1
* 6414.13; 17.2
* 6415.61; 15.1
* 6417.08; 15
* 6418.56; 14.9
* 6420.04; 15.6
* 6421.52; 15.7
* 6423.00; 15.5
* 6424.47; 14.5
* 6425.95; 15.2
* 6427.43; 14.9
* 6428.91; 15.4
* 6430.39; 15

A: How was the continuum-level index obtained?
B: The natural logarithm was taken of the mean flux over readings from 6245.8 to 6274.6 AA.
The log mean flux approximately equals 2.709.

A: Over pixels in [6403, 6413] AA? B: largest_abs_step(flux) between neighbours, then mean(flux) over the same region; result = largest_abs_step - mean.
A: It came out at -15.0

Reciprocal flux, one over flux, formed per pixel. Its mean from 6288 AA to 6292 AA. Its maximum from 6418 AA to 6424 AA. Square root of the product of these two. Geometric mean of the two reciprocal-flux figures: 0.0665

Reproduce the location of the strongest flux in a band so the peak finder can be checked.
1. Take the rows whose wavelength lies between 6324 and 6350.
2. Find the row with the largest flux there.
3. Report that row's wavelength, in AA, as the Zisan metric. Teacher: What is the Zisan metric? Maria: 6334.87 AA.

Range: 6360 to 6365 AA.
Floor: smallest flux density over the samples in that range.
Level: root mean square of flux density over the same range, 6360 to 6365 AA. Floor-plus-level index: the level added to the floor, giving 31.8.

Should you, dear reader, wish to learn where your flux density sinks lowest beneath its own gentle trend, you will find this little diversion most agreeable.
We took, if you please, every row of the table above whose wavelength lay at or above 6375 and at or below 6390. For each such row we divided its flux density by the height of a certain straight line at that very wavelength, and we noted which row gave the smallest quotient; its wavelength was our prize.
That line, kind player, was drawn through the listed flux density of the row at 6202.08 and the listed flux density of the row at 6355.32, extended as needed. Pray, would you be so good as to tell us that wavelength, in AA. 6381.72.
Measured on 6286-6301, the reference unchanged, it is 6286.92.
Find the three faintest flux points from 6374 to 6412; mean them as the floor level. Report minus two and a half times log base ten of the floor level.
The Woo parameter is -2.957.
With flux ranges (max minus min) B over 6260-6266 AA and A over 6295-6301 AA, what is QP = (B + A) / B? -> 3.2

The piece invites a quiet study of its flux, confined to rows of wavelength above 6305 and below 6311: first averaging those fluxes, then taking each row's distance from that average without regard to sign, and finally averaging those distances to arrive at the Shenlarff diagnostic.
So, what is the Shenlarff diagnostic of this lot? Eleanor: 0.250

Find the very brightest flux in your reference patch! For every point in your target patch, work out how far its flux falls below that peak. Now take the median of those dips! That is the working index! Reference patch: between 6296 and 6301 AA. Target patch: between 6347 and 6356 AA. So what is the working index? 2.25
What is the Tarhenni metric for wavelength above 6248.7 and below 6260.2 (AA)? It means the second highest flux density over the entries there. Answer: 15.1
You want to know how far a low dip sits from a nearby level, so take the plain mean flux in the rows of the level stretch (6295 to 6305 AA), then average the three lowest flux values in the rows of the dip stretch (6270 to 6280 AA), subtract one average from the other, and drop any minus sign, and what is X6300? 1.4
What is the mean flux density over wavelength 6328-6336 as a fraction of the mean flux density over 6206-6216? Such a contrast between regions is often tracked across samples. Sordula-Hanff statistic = 1.01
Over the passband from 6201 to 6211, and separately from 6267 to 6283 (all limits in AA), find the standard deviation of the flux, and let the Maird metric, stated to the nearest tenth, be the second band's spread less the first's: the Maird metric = 0.1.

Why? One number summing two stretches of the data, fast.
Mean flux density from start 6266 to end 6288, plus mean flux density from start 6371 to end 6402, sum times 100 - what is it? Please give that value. 3105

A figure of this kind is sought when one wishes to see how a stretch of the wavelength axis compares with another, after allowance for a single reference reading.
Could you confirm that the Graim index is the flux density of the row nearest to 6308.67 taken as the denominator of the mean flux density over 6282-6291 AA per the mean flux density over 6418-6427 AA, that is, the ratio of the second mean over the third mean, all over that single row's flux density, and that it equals 0.0641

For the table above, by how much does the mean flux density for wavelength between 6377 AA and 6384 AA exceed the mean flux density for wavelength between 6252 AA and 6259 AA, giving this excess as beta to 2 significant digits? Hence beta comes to 1.2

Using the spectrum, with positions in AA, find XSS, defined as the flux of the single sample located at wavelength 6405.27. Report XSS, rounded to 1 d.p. 15.5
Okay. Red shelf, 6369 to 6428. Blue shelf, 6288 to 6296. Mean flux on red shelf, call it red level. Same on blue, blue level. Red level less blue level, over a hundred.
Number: 0.003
